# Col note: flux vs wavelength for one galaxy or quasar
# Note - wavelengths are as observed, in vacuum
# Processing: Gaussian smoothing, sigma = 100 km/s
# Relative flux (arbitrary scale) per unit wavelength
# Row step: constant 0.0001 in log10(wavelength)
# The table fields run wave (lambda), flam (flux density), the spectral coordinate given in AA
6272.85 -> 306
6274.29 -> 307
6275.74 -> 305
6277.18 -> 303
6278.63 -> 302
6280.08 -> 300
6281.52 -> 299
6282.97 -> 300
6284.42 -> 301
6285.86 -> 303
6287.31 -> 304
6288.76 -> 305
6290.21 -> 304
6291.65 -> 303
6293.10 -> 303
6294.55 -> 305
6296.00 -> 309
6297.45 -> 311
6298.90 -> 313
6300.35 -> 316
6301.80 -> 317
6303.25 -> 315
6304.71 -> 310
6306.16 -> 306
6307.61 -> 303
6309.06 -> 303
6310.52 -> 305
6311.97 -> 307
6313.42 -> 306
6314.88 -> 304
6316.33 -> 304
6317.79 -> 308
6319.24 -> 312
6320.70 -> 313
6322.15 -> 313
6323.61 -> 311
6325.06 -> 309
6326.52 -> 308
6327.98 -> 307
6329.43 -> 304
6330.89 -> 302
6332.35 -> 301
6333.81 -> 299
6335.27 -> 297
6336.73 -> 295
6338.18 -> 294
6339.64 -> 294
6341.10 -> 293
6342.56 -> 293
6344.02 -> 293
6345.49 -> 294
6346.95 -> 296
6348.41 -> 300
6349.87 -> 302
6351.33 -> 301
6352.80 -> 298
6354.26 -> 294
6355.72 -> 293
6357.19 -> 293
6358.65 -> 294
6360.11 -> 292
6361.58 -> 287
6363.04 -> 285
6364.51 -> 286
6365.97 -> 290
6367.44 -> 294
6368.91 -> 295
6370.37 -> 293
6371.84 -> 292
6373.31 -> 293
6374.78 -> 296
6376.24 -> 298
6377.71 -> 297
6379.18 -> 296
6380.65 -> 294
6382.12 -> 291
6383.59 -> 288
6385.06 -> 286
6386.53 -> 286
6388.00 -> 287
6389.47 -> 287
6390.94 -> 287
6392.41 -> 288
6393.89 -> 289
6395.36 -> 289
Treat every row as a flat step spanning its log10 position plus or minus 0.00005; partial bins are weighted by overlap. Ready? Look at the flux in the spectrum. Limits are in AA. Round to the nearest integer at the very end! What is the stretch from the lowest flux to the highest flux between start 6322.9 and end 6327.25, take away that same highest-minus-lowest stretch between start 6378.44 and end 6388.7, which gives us -7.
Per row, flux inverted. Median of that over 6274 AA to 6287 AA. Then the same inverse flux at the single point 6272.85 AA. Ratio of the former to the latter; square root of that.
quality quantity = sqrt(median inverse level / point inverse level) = 1.01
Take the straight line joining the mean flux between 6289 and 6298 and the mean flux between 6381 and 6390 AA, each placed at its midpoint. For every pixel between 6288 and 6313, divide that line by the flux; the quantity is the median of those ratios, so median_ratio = 0.991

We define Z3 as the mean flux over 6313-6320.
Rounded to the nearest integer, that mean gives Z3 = 307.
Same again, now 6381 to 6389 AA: 288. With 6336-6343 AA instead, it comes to 294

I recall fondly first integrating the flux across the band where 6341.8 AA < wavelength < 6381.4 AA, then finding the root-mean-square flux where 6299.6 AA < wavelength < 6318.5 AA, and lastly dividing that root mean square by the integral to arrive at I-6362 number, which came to 0.026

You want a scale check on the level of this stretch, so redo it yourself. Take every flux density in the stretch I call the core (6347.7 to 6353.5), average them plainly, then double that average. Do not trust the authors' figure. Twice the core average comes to 600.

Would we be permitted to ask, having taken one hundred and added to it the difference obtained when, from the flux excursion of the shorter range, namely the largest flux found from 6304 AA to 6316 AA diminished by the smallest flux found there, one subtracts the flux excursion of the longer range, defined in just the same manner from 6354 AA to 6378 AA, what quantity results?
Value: 94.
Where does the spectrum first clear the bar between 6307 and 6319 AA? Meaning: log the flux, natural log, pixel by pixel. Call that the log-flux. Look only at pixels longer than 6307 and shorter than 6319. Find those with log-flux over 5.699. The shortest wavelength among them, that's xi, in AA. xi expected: 6307.61 AA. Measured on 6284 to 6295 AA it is 6284.42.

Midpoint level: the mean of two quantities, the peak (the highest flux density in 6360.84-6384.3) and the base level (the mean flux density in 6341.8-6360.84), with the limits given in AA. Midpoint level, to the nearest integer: 297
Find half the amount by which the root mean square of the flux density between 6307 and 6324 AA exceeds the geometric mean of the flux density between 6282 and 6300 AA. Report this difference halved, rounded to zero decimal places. 1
